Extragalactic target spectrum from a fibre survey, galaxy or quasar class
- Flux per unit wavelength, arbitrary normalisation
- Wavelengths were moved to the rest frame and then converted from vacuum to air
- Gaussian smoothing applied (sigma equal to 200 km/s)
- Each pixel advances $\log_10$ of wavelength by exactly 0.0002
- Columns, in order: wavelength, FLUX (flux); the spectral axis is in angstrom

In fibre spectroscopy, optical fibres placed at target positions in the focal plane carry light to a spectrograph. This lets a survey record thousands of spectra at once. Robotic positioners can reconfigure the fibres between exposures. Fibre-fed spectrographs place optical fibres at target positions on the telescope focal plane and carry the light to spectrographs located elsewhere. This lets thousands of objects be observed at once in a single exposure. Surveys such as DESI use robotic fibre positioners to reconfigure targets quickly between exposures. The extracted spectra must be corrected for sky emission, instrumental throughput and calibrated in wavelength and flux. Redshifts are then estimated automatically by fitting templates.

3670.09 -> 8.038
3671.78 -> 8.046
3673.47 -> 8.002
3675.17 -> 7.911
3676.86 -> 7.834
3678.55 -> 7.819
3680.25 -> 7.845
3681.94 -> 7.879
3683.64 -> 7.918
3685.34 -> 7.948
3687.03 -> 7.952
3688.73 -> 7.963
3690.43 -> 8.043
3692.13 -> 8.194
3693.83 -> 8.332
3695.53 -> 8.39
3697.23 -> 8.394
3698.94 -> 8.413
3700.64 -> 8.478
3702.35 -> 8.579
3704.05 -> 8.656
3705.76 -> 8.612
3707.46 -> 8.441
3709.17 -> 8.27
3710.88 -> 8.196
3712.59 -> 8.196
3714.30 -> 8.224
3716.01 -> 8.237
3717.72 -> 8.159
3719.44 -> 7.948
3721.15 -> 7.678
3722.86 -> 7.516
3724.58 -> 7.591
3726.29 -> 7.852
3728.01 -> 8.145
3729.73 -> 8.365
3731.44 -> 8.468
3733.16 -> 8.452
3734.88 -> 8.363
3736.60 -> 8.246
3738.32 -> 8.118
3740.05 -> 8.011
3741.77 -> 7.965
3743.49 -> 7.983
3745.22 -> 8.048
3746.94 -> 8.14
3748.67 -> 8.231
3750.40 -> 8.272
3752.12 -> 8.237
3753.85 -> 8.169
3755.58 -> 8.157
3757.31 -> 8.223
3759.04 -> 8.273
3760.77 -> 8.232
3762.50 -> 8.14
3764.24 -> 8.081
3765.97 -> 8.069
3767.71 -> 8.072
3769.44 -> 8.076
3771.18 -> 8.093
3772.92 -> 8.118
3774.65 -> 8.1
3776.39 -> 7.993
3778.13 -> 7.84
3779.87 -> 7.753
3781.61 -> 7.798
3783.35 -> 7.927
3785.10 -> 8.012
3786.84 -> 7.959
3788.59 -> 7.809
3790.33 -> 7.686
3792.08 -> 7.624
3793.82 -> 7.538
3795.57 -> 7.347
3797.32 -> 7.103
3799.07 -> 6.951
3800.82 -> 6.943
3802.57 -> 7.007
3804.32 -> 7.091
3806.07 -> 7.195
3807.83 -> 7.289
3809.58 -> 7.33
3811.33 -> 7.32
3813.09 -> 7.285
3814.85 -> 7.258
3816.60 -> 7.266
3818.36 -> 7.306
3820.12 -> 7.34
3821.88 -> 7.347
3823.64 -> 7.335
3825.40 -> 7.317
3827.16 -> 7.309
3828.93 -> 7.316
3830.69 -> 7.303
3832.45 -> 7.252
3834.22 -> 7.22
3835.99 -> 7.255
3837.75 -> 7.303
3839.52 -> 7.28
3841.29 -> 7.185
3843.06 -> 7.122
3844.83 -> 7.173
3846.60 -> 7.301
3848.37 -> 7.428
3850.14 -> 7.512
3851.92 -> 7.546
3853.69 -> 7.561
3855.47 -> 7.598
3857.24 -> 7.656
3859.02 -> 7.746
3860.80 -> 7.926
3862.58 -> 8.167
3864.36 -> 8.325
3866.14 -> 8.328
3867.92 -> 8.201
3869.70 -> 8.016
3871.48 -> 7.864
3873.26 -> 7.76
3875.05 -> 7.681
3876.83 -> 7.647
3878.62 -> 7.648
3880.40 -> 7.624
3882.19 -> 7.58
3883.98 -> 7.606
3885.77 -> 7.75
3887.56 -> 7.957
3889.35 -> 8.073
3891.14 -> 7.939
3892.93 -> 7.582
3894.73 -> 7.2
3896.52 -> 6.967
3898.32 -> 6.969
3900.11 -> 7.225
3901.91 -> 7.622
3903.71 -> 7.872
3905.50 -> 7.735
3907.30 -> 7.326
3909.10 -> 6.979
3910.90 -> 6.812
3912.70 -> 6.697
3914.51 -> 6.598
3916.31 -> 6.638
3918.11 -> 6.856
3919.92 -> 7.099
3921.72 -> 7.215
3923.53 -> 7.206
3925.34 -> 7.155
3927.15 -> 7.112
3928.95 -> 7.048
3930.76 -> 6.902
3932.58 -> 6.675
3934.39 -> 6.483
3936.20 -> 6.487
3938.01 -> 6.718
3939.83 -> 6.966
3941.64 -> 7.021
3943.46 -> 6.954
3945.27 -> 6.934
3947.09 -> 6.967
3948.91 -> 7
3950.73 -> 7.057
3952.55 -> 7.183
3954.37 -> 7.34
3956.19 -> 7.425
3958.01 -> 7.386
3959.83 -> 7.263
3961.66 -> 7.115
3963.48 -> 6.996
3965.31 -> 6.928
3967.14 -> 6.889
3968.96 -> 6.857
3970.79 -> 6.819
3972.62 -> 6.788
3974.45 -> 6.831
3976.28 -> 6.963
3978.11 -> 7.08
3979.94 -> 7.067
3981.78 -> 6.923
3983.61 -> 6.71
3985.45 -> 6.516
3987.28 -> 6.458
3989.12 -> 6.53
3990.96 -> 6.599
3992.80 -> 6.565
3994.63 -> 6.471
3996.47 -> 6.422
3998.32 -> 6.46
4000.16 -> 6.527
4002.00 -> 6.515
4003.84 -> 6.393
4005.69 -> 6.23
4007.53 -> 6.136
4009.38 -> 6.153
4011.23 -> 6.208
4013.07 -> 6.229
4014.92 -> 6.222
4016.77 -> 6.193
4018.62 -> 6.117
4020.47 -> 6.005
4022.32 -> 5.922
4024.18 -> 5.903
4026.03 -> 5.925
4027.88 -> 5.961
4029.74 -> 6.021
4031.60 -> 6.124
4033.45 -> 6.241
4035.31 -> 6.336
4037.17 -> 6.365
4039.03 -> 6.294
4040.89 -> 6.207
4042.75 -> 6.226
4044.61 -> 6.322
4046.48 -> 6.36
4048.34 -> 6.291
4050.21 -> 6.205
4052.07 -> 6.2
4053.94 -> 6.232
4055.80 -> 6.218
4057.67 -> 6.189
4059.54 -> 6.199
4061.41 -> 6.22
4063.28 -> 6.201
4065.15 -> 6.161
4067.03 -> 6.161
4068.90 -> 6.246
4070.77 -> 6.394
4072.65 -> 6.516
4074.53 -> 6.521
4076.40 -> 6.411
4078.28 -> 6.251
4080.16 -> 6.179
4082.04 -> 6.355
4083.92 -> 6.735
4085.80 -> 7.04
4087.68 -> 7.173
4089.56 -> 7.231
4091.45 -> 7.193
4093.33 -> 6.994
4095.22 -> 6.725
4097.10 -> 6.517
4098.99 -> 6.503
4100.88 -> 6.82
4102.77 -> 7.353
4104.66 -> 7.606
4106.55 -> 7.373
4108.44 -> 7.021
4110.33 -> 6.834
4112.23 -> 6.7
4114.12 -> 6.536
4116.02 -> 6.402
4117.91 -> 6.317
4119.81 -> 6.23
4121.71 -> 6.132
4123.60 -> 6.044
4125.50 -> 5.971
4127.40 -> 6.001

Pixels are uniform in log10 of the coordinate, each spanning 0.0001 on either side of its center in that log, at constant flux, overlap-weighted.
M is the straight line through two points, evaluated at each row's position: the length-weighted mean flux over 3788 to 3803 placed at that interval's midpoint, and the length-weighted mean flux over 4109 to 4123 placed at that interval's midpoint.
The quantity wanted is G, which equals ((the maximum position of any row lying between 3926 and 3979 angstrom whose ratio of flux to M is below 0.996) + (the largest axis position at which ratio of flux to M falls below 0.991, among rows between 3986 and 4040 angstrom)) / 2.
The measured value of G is 4005.8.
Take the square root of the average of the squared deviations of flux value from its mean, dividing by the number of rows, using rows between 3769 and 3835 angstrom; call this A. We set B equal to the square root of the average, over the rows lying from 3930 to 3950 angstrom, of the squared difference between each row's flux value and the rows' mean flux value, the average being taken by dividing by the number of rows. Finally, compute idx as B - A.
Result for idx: -0.16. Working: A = 0.35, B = 0.19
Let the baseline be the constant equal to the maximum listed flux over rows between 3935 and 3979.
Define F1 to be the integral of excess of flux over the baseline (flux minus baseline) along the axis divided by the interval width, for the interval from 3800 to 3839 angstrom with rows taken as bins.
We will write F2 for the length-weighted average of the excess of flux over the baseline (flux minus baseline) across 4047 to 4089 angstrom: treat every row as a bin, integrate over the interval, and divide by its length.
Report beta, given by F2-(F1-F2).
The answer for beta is -1.9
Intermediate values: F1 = -0.17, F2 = -1.0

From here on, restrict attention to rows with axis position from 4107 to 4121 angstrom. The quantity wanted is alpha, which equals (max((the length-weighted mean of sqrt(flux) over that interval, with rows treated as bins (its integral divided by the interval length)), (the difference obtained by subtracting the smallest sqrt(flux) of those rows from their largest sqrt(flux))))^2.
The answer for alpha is 6.6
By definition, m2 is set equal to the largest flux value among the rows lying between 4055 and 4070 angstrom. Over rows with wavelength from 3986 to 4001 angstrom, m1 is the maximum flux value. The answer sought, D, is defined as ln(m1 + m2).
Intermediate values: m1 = 6.599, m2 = 6.246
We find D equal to 2.55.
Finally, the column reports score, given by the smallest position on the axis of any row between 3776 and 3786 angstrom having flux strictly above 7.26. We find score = 3776.39 angstrom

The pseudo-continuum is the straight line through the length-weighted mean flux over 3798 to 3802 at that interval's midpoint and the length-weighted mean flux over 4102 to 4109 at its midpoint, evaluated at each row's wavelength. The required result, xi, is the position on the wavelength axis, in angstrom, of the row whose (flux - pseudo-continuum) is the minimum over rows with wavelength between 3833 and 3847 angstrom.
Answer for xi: 3843.06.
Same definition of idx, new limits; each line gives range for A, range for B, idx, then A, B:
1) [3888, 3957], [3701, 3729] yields -0.04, 0.38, 0.34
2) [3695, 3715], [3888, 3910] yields 0.23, 0.15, 0.38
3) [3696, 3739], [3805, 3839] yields -0.26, 0.30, 0.04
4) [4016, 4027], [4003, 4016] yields -0.03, 0.11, 0.08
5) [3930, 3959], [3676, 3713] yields 0.00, 0.27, 0.27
